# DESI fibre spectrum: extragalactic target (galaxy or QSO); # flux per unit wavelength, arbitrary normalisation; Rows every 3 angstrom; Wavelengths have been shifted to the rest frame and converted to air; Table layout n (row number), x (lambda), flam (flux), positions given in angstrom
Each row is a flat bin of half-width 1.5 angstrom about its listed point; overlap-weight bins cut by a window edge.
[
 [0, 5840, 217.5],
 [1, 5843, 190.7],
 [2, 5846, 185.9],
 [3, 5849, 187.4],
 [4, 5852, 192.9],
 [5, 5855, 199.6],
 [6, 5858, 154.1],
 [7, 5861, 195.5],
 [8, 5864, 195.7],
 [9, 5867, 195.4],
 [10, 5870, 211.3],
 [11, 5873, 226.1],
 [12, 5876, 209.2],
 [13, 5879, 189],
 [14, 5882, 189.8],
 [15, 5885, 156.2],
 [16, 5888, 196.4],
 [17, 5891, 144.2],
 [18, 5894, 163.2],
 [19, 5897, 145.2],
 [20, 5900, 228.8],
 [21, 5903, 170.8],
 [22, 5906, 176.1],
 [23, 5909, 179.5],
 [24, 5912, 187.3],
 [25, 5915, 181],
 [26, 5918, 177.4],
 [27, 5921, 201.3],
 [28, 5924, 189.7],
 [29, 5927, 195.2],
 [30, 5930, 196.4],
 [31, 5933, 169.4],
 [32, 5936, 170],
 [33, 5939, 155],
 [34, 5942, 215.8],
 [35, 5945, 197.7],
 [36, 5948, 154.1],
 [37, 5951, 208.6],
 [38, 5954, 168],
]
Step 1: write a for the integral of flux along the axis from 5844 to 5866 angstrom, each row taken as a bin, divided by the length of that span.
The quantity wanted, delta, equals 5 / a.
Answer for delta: 0.0267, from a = 188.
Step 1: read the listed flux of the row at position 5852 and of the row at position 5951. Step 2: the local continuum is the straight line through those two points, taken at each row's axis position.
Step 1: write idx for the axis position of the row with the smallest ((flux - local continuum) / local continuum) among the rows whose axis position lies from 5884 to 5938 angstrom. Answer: 5891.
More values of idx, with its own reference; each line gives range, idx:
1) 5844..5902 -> 5891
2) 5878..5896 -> 5891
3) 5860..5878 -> 5867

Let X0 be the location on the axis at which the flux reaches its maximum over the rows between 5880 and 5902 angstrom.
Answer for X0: 5900 angstrom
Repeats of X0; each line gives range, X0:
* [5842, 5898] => 5873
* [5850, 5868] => 5855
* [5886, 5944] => 5900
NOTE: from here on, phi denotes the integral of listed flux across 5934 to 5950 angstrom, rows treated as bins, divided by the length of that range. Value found 179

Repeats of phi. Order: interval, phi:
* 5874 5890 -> 188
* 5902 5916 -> 179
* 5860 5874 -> 204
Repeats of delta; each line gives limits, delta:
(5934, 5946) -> 0.0273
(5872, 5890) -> 0.0260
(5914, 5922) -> 0.0269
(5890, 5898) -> 0.0330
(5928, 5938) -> 0.0281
